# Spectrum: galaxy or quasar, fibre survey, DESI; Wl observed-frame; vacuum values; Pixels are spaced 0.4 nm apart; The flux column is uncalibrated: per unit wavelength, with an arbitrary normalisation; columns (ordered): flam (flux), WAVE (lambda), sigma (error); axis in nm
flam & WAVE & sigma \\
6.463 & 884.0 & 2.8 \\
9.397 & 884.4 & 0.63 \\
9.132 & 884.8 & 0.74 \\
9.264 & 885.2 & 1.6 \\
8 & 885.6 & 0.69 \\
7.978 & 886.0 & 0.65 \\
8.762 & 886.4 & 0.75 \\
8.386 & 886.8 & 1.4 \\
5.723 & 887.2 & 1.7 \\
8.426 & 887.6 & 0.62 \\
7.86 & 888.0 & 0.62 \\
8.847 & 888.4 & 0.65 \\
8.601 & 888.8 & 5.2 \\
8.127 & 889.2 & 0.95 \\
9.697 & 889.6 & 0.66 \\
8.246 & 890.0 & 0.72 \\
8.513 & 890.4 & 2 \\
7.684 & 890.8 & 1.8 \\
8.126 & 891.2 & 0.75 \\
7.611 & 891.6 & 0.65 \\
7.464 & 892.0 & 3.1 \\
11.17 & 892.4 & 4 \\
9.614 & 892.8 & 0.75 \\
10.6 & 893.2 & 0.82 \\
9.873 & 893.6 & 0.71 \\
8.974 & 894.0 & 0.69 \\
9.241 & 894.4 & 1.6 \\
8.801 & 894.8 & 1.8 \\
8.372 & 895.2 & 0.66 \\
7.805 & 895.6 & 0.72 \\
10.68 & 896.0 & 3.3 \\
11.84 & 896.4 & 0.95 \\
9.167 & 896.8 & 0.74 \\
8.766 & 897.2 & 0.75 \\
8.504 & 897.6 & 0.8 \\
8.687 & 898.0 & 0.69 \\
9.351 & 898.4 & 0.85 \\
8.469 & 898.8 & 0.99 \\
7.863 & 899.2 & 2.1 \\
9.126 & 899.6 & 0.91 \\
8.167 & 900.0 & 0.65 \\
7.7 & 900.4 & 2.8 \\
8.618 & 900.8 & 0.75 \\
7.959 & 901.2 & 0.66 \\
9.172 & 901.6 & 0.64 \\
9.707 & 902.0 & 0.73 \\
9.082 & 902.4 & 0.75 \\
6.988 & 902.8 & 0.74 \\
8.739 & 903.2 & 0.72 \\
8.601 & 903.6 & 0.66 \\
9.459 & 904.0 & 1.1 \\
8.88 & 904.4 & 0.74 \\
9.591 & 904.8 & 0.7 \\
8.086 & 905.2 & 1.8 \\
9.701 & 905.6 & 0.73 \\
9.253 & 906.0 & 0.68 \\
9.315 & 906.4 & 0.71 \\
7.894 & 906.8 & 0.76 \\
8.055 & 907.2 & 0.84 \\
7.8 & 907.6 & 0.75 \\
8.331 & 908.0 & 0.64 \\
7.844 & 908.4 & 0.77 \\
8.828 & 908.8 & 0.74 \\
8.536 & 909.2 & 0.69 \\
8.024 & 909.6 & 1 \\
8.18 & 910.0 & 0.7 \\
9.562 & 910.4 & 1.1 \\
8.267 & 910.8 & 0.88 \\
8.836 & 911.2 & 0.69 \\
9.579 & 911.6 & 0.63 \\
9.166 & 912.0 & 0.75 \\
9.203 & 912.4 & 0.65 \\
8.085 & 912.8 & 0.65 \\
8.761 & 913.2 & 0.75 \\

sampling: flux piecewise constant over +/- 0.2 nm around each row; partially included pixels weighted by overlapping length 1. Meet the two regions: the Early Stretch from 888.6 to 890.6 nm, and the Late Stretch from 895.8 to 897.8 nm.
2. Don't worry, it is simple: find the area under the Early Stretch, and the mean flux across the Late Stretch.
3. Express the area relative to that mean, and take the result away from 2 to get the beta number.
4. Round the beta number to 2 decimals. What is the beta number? 0.24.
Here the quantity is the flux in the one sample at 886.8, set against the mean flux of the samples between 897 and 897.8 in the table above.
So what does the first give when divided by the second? 0.97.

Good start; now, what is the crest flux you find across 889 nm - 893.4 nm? 11.17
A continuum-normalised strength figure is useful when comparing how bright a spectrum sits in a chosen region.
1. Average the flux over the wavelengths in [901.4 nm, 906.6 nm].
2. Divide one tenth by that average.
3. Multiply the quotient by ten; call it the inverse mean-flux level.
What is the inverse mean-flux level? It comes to 0.112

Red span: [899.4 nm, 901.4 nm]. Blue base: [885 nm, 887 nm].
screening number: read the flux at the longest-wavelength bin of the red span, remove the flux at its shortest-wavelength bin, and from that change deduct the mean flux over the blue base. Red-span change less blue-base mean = -9.6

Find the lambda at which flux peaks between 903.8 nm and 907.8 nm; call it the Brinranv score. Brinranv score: 905.6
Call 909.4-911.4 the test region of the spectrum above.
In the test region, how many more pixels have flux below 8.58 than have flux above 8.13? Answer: -1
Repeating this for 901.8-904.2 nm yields -4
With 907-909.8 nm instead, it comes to 3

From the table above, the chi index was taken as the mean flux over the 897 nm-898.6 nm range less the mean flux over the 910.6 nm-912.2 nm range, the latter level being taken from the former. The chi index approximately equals -0.1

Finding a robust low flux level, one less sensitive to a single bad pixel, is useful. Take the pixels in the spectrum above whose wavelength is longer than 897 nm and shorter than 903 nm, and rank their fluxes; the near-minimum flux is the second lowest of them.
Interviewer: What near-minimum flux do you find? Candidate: 7.7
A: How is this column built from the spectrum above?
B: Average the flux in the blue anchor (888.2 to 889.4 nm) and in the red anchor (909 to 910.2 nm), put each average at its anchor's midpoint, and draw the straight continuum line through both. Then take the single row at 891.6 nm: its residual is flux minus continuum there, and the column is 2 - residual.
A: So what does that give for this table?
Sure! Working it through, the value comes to 2.9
